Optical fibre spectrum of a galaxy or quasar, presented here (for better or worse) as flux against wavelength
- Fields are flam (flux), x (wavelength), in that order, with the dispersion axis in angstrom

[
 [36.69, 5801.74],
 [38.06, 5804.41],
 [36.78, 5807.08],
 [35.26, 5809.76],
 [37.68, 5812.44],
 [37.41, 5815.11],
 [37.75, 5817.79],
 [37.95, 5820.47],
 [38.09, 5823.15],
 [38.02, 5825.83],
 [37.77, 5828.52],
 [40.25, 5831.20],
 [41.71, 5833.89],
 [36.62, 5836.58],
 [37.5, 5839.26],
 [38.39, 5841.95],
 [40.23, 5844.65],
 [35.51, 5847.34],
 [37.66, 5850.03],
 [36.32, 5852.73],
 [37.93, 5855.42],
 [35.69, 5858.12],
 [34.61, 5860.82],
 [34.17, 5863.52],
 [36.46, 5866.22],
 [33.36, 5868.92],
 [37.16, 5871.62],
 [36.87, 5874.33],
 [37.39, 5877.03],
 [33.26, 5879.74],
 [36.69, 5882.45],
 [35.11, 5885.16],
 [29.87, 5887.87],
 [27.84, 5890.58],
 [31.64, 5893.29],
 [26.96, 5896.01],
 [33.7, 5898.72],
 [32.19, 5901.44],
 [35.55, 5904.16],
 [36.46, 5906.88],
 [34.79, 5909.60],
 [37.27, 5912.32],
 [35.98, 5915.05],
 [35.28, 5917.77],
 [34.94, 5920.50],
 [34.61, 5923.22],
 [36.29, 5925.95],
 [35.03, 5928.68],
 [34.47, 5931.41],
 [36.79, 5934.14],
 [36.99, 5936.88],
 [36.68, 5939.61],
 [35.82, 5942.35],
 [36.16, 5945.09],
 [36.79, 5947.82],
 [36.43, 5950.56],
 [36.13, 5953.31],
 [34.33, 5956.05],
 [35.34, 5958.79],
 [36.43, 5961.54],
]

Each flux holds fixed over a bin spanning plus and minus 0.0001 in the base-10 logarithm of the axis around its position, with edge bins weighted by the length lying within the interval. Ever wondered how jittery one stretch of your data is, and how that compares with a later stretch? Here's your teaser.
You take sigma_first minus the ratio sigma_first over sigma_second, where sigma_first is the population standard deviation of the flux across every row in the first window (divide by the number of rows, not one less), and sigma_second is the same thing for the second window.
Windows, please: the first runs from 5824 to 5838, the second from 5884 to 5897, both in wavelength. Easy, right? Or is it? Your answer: 1.2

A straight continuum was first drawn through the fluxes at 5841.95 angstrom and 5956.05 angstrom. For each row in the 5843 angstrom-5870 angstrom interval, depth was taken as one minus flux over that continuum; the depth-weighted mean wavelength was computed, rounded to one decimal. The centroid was 5862.0 angstrom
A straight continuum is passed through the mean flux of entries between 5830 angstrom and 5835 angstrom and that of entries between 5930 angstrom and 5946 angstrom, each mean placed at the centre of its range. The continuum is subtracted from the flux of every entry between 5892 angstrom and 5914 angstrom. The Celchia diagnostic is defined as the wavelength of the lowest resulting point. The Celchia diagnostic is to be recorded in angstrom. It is 5896.01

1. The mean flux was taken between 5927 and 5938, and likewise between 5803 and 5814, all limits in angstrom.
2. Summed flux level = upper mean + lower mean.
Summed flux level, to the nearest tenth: 72.8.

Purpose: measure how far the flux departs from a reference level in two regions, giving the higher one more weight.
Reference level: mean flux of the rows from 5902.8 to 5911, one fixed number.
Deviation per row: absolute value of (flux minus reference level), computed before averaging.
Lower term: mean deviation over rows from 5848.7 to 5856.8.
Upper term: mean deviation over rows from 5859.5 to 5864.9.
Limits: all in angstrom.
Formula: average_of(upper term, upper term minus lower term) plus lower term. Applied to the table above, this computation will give 2.1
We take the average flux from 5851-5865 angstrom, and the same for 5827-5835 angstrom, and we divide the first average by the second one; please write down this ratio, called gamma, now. 0.90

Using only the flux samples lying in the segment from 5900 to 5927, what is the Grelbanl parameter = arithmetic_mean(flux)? 35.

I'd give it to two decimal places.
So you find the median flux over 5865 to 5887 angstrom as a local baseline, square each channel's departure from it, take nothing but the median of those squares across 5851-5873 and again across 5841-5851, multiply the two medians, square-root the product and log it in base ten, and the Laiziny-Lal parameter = 0.23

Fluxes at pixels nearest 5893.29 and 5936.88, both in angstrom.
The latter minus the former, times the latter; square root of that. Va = 14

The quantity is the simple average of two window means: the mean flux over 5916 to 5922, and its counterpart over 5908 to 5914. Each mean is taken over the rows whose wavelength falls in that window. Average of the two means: 36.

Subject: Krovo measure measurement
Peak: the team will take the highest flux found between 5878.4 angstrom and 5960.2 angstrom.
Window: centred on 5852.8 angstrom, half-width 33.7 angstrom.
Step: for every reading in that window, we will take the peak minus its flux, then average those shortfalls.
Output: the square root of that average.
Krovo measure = 0.53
